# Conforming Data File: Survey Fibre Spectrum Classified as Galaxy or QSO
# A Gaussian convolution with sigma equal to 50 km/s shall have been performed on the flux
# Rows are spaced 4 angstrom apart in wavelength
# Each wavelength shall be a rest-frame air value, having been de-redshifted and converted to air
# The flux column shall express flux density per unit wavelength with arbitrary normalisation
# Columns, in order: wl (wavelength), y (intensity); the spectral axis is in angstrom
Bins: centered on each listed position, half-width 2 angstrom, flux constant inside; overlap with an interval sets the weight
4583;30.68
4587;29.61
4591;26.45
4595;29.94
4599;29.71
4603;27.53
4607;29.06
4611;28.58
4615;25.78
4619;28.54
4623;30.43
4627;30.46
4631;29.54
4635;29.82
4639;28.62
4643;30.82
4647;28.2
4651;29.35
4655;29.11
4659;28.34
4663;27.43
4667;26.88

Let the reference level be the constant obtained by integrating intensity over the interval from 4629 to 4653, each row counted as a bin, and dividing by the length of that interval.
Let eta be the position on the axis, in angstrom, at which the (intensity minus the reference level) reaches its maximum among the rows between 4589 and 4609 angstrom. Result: 4595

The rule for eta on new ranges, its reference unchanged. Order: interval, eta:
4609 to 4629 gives 4627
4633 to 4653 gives 4643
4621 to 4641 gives 4627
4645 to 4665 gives 4651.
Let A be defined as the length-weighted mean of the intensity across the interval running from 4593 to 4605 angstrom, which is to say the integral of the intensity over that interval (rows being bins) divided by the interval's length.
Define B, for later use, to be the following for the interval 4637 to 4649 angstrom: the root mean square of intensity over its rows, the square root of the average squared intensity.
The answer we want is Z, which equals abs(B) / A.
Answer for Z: 1.01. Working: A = 29.1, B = 29.2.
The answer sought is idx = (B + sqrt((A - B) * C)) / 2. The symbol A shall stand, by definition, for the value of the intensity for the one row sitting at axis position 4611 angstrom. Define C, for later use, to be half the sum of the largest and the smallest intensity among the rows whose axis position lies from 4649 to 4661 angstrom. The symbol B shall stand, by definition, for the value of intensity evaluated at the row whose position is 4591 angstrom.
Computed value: 17.1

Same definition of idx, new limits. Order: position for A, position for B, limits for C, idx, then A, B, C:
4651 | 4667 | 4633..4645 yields 17.7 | 29.35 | 26.88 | 29.7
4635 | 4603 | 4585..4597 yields 17.8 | 29.82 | 27.53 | 28.2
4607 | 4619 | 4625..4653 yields 16.2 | 29.06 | 28.54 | 29.5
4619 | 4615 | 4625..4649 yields 17.4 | 28.54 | 25.78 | 29.5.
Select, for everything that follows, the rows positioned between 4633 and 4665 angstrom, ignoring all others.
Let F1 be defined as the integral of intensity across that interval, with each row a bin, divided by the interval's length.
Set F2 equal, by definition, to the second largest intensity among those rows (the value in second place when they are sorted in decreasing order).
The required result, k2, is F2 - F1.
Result 0.9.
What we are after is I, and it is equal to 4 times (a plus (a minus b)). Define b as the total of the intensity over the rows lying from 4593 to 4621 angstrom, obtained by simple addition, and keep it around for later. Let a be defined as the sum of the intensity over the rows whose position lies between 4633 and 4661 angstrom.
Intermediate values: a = 204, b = 199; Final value 838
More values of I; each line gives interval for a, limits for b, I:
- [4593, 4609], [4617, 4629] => 572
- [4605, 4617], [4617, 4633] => 191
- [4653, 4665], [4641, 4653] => 326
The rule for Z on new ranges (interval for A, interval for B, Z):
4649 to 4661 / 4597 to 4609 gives 0.99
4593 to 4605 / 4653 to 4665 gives 0.97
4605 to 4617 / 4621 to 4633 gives 1.08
